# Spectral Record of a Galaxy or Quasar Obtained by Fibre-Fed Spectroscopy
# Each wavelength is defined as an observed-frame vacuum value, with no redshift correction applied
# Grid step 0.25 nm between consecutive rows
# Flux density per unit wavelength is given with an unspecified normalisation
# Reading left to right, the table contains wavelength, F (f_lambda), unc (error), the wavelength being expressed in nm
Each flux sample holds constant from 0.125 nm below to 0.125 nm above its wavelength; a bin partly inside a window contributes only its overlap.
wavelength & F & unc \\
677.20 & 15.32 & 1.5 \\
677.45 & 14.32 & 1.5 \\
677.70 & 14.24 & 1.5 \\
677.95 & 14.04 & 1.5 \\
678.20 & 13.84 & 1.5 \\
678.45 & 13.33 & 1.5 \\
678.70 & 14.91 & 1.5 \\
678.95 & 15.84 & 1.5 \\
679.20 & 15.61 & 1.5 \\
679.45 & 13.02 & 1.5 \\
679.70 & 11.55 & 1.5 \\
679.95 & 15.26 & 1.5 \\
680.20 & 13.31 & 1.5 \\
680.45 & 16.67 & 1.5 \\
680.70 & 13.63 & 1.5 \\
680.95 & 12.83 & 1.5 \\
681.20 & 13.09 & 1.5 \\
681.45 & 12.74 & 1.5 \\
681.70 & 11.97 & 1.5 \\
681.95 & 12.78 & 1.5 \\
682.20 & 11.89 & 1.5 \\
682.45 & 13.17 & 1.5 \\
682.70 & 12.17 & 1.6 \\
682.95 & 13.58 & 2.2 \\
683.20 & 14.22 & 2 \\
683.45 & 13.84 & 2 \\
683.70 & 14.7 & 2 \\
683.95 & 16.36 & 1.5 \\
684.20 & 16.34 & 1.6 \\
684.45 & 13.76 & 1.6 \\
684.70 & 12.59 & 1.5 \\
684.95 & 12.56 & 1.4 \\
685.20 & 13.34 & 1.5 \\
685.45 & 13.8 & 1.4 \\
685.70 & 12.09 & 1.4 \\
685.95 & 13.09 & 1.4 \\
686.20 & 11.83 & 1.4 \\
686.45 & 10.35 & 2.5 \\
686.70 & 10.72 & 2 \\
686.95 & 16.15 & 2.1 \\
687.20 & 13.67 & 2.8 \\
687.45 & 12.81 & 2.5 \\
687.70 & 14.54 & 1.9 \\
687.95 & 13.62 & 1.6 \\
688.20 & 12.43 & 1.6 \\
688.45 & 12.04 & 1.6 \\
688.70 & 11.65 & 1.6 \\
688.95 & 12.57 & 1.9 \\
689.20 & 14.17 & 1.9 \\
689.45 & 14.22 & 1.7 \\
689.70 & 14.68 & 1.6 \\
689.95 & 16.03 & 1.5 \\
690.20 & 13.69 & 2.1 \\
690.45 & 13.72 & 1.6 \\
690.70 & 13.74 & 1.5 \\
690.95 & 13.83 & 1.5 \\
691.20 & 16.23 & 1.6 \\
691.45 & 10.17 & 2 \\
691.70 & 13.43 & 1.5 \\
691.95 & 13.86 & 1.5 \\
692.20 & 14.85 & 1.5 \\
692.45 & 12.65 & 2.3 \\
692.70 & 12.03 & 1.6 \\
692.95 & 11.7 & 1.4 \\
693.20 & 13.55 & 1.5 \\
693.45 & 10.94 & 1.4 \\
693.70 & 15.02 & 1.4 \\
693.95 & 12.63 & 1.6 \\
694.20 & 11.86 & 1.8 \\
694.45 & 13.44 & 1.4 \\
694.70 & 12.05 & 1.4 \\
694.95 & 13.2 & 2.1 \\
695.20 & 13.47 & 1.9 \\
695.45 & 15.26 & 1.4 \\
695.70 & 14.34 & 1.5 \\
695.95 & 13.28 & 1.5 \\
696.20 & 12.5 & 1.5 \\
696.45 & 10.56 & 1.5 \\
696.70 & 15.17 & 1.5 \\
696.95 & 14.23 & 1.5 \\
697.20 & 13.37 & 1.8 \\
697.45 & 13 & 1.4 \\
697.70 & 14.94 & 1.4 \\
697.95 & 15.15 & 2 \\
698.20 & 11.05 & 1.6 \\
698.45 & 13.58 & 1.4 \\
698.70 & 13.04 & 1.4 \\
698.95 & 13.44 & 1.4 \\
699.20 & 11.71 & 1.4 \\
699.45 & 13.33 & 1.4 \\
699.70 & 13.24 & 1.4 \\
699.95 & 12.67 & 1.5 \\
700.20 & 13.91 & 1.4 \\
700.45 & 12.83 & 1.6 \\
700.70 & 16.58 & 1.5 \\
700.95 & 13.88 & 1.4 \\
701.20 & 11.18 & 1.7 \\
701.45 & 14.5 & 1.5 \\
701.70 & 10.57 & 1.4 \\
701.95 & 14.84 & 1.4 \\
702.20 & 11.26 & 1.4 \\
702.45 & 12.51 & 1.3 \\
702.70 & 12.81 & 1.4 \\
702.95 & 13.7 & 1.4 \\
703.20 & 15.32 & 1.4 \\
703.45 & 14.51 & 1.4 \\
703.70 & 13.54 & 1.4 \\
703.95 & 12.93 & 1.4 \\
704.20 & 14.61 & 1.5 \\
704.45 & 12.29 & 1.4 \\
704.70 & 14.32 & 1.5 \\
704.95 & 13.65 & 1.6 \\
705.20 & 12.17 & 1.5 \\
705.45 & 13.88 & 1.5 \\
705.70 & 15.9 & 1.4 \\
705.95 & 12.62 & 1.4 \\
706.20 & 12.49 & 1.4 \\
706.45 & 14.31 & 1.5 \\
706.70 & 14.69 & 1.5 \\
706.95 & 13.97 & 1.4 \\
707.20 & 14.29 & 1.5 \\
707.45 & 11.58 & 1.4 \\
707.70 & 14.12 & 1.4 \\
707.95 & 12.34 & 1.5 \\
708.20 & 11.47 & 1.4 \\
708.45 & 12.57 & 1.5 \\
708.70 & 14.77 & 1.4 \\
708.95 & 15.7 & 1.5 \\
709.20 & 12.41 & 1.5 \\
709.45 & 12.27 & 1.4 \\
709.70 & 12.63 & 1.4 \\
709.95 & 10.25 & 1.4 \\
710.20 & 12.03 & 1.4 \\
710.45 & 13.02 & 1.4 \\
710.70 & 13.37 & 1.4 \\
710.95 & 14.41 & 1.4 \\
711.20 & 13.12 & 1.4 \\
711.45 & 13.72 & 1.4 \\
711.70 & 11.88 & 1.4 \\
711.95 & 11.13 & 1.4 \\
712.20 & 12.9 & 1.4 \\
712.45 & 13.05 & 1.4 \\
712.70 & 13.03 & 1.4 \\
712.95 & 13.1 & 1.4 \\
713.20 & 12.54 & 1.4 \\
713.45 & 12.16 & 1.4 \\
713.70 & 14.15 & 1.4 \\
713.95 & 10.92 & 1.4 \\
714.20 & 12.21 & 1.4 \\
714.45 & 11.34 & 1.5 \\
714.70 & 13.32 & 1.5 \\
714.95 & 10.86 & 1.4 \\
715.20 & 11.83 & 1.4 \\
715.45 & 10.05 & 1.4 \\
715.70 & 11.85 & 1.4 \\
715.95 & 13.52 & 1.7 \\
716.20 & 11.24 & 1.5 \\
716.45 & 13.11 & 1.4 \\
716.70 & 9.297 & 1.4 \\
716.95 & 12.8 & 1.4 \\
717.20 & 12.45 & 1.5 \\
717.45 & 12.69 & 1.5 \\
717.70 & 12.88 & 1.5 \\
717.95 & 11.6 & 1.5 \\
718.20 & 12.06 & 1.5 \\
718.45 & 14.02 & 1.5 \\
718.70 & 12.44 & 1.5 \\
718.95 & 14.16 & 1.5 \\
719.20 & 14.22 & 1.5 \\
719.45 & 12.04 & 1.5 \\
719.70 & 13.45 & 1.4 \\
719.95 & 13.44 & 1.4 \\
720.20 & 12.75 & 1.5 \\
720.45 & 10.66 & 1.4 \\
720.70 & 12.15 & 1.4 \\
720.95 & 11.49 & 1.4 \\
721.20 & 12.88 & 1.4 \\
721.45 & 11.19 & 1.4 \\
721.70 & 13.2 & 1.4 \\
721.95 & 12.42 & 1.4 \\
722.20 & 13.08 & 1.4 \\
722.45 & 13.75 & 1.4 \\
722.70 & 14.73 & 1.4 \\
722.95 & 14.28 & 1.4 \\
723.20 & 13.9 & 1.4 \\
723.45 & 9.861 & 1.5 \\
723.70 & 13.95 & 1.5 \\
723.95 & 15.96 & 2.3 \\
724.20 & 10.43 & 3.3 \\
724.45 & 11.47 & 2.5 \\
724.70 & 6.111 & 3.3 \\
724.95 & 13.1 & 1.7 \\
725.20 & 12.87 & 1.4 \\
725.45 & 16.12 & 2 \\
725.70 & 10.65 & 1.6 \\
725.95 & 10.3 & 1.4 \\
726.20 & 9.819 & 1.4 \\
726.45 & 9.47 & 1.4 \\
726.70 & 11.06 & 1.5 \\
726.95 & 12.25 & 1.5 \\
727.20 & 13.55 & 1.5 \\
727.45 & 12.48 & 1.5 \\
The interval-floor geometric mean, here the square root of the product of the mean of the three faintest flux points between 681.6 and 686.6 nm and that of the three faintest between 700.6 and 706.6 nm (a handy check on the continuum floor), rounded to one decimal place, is 11.2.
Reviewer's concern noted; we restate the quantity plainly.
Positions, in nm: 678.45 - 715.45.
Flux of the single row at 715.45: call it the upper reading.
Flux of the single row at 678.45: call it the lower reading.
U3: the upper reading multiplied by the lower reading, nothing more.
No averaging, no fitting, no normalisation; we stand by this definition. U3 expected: 134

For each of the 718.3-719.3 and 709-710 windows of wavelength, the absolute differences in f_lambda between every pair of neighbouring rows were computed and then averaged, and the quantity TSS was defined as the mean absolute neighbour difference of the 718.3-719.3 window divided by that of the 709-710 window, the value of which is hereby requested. 1.2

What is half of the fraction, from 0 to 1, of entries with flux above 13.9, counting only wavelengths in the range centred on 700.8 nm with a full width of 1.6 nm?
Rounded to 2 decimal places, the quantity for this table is 0.25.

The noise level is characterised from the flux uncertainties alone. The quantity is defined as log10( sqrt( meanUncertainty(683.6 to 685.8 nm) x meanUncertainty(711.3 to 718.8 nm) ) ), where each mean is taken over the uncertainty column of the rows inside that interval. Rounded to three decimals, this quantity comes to 0.174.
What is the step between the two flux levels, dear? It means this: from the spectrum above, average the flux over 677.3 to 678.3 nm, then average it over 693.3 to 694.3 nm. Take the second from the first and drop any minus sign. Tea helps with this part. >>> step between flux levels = 1.5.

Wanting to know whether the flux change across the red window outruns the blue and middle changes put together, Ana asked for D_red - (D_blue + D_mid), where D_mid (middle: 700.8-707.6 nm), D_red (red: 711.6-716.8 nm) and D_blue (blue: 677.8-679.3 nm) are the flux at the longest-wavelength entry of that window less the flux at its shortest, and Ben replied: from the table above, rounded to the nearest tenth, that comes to -1.9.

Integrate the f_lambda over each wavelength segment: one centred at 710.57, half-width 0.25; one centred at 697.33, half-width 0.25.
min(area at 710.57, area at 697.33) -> 6.59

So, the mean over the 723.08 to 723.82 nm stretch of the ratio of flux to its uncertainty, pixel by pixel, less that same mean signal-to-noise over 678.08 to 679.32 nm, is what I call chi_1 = -1.2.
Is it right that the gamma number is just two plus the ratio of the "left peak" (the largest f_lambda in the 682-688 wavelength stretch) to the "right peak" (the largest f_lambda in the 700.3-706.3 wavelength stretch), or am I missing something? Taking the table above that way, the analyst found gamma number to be 2.987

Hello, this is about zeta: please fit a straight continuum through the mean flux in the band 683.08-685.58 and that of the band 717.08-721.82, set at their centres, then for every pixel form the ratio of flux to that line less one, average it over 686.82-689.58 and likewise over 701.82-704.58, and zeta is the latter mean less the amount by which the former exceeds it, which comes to 0.062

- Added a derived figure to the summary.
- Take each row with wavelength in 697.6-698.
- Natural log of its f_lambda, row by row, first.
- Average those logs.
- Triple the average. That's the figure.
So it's 8.1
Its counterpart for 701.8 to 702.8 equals 7.6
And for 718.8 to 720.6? 7.7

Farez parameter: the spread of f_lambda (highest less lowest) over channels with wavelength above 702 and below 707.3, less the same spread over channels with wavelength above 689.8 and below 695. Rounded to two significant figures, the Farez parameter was -1.4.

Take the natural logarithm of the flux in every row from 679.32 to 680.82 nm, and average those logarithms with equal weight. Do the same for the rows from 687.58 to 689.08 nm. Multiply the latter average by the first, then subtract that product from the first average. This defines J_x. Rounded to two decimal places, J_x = -4.06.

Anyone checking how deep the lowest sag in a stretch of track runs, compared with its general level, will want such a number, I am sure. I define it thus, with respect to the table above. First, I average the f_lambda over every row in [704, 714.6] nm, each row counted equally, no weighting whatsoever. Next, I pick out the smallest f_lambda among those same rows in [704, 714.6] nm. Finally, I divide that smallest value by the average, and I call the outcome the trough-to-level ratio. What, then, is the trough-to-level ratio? 0.79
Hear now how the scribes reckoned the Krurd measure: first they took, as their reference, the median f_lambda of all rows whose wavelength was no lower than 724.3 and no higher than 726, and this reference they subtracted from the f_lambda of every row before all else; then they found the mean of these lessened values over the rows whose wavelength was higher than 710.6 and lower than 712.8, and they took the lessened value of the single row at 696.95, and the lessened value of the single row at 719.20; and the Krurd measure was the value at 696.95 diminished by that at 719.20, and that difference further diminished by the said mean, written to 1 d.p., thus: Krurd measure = -1.5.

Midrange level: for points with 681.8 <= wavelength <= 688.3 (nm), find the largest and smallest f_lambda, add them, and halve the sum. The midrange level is 13.4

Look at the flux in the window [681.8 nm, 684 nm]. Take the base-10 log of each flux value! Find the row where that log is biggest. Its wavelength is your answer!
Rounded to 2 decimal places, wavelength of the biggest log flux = 683.95 nm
